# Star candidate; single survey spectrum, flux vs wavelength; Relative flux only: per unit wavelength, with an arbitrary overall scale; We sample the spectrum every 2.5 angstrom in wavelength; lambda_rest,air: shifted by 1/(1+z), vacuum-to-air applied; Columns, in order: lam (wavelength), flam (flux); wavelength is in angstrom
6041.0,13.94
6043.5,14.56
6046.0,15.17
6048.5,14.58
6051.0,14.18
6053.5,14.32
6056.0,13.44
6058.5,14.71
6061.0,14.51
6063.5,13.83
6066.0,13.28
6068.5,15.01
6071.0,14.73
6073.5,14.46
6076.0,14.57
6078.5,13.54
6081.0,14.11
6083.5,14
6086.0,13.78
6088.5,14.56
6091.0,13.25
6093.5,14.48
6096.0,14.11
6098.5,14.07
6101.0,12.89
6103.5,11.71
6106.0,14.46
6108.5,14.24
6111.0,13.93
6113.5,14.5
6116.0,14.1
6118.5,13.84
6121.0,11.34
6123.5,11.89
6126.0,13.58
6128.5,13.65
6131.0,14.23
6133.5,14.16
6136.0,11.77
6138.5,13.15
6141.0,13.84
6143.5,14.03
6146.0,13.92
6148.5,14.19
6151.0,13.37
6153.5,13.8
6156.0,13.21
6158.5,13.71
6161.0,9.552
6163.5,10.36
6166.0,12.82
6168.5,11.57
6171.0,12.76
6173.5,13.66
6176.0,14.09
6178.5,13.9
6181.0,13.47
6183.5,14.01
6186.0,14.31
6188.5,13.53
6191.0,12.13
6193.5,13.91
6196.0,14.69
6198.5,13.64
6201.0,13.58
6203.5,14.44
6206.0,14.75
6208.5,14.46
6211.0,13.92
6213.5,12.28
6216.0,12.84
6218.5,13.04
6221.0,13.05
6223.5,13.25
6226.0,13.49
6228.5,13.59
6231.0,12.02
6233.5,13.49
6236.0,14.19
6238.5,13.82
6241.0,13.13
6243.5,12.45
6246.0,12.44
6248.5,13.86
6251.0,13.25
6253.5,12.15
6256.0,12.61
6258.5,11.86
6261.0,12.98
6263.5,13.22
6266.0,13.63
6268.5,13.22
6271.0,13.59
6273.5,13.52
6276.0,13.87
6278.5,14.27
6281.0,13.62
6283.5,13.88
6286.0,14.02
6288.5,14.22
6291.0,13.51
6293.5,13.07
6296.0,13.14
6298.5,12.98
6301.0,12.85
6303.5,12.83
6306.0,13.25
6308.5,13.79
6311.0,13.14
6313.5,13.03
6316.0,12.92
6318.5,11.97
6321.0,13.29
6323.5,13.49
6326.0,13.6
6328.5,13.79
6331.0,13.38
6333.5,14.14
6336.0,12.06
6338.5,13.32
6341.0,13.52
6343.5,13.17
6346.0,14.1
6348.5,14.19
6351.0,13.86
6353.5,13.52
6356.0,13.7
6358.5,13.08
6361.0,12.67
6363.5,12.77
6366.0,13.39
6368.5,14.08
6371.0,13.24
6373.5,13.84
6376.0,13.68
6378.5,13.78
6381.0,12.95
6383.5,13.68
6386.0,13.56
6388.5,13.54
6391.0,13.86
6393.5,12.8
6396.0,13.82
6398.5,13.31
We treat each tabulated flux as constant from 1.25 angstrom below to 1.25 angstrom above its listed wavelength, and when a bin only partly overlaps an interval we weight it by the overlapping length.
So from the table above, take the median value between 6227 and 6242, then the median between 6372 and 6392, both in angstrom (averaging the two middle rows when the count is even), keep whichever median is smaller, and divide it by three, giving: 4.51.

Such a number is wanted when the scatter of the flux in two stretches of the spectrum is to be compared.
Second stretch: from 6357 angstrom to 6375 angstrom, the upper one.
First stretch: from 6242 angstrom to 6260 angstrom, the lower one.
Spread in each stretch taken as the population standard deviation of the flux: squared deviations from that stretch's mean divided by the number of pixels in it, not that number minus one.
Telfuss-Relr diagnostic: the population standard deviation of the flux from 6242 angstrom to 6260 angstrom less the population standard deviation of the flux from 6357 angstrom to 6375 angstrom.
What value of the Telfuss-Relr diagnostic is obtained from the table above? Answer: 0.15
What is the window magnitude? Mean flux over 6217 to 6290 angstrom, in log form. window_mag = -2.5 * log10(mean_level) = -2.810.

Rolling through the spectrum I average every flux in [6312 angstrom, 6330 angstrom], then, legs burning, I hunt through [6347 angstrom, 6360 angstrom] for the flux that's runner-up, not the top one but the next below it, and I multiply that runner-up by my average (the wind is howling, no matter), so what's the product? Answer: 182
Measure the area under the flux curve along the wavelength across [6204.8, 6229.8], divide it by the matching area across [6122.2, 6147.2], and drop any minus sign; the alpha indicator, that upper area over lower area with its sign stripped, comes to 1.003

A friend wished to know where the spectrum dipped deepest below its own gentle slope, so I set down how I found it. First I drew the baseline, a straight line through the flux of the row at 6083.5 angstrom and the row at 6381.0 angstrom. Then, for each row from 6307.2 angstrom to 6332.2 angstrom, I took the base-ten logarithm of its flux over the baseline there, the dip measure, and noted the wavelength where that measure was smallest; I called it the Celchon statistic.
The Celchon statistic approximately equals 6318.5 angstrom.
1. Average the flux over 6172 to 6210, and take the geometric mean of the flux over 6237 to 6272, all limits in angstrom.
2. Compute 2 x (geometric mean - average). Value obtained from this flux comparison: -1.8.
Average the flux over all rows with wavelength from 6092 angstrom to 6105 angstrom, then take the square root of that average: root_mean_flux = 3.67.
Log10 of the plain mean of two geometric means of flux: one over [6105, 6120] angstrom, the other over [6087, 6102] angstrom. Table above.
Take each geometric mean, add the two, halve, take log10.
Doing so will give 1.15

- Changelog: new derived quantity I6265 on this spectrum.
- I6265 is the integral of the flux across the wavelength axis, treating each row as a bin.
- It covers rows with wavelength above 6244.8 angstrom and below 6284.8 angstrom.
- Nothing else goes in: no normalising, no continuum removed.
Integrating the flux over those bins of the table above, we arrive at 530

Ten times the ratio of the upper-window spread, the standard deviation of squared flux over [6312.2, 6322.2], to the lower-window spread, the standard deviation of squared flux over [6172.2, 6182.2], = 19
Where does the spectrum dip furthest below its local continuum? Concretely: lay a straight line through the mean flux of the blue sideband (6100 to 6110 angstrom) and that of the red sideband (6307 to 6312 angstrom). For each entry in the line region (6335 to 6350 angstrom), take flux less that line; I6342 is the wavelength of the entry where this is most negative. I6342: 6336.0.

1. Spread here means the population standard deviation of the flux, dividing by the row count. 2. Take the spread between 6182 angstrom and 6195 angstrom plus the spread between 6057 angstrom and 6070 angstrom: 1.4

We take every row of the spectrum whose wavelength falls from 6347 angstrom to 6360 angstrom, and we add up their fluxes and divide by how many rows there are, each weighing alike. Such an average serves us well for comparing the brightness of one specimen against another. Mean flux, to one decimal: 13.7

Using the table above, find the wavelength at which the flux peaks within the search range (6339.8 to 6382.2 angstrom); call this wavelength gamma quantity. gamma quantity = 6348.5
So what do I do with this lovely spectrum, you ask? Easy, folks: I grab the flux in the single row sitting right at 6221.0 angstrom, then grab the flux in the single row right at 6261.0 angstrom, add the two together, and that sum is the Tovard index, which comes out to 26.0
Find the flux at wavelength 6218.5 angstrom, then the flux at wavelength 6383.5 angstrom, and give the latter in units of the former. 1.05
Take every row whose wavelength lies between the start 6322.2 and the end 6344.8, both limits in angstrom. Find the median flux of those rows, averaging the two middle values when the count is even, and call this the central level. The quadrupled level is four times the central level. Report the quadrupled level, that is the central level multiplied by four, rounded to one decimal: 54.0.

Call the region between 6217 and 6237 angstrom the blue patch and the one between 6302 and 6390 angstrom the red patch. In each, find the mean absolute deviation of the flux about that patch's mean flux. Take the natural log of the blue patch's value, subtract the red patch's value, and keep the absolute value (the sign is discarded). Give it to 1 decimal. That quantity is 1.3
